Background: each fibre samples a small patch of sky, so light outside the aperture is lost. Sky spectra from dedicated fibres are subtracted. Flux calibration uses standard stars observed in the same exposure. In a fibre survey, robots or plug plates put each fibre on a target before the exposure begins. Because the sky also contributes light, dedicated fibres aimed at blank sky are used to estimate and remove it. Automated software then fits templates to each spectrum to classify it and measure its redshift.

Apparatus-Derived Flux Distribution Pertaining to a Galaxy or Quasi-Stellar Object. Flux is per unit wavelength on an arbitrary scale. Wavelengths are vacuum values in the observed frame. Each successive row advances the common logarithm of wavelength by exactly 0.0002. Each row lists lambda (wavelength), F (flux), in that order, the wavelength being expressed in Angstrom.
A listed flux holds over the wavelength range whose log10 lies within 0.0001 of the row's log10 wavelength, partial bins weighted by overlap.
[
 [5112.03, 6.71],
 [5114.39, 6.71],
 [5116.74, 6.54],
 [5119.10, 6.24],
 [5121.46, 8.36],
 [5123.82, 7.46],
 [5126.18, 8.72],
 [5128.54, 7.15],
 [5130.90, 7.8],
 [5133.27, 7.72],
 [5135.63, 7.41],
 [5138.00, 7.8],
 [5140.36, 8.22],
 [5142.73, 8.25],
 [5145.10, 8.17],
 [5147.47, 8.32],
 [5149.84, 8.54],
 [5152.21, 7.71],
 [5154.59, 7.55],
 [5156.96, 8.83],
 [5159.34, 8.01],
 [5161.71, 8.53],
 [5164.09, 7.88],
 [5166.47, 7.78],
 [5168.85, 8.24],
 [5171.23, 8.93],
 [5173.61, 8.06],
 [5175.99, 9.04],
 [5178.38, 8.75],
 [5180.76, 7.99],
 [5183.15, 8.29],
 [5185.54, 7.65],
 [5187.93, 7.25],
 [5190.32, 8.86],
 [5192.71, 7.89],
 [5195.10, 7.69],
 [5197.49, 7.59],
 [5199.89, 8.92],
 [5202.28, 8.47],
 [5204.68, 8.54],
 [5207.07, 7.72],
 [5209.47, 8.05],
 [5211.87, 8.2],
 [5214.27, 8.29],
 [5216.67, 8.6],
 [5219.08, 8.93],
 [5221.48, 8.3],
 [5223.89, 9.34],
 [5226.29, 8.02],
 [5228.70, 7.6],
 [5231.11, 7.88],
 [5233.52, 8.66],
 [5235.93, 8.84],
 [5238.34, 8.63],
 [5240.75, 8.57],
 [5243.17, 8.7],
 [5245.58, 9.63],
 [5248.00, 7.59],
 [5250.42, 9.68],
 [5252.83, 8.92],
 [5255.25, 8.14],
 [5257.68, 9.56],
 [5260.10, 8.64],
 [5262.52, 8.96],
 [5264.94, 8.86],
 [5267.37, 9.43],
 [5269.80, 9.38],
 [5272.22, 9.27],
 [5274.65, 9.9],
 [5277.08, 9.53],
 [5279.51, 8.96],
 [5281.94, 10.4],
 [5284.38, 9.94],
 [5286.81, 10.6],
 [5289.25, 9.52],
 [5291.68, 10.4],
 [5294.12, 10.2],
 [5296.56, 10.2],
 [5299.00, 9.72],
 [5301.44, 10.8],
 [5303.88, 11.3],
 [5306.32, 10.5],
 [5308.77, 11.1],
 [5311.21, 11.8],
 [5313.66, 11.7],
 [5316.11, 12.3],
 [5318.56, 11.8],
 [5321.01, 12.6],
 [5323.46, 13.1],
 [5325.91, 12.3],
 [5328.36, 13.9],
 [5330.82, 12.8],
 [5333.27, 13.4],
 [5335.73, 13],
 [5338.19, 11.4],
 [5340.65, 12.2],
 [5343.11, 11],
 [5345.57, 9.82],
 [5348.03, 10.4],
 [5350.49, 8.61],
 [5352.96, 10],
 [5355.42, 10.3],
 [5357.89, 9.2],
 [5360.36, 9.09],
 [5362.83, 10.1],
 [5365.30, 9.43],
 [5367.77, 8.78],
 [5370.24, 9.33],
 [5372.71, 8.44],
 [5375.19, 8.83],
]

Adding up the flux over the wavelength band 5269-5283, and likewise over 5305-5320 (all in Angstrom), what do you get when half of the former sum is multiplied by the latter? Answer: 1987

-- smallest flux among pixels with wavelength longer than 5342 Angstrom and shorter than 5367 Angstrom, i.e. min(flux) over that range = 8.61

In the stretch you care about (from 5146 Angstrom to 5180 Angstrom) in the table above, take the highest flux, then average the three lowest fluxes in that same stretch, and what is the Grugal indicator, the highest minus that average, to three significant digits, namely 1.36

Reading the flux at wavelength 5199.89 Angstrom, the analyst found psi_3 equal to 8.92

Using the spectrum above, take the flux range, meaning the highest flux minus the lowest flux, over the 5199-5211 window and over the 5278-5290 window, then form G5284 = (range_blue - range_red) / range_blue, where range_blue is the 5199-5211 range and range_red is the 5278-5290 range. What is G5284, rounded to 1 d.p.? -0.4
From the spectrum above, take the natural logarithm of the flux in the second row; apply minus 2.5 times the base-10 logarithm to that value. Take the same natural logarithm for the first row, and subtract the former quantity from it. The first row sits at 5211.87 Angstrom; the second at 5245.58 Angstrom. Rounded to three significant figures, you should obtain 2.99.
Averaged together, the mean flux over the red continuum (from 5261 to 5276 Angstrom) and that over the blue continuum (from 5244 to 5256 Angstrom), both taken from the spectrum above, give 9.05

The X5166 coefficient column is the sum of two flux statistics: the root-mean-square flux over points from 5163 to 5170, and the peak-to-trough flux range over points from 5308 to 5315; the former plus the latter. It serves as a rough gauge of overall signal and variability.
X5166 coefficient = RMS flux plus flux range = 8.7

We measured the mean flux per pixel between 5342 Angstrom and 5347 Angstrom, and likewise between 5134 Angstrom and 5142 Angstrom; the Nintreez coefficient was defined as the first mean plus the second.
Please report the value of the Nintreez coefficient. 18.2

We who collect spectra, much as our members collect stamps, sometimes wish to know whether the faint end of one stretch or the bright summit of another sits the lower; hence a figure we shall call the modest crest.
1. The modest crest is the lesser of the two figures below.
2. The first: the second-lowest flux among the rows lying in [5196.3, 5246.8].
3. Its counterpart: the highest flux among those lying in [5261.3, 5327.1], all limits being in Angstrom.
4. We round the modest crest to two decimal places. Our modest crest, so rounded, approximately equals 7.60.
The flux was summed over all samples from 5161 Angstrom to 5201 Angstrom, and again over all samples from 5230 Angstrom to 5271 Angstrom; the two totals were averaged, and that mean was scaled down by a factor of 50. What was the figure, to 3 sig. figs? 2.89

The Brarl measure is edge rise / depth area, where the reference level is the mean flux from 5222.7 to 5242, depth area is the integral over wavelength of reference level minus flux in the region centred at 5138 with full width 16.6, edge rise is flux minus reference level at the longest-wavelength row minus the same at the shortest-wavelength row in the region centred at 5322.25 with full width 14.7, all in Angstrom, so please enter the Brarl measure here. 0.181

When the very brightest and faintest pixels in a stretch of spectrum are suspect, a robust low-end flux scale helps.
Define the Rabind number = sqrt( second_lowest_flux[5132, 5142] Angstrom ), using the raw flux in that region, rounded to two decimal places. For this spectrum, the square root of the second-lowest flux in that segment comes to 2.78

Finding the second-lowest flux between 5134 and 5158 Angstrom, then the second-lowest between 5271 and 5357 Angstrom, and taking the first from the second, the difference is 1.4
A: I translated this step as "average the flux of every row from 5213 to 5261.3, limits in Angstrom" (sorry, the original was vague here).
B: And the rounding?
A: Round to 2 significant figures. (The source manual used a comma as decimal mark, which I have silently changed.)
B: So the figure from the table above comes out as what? 8.6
